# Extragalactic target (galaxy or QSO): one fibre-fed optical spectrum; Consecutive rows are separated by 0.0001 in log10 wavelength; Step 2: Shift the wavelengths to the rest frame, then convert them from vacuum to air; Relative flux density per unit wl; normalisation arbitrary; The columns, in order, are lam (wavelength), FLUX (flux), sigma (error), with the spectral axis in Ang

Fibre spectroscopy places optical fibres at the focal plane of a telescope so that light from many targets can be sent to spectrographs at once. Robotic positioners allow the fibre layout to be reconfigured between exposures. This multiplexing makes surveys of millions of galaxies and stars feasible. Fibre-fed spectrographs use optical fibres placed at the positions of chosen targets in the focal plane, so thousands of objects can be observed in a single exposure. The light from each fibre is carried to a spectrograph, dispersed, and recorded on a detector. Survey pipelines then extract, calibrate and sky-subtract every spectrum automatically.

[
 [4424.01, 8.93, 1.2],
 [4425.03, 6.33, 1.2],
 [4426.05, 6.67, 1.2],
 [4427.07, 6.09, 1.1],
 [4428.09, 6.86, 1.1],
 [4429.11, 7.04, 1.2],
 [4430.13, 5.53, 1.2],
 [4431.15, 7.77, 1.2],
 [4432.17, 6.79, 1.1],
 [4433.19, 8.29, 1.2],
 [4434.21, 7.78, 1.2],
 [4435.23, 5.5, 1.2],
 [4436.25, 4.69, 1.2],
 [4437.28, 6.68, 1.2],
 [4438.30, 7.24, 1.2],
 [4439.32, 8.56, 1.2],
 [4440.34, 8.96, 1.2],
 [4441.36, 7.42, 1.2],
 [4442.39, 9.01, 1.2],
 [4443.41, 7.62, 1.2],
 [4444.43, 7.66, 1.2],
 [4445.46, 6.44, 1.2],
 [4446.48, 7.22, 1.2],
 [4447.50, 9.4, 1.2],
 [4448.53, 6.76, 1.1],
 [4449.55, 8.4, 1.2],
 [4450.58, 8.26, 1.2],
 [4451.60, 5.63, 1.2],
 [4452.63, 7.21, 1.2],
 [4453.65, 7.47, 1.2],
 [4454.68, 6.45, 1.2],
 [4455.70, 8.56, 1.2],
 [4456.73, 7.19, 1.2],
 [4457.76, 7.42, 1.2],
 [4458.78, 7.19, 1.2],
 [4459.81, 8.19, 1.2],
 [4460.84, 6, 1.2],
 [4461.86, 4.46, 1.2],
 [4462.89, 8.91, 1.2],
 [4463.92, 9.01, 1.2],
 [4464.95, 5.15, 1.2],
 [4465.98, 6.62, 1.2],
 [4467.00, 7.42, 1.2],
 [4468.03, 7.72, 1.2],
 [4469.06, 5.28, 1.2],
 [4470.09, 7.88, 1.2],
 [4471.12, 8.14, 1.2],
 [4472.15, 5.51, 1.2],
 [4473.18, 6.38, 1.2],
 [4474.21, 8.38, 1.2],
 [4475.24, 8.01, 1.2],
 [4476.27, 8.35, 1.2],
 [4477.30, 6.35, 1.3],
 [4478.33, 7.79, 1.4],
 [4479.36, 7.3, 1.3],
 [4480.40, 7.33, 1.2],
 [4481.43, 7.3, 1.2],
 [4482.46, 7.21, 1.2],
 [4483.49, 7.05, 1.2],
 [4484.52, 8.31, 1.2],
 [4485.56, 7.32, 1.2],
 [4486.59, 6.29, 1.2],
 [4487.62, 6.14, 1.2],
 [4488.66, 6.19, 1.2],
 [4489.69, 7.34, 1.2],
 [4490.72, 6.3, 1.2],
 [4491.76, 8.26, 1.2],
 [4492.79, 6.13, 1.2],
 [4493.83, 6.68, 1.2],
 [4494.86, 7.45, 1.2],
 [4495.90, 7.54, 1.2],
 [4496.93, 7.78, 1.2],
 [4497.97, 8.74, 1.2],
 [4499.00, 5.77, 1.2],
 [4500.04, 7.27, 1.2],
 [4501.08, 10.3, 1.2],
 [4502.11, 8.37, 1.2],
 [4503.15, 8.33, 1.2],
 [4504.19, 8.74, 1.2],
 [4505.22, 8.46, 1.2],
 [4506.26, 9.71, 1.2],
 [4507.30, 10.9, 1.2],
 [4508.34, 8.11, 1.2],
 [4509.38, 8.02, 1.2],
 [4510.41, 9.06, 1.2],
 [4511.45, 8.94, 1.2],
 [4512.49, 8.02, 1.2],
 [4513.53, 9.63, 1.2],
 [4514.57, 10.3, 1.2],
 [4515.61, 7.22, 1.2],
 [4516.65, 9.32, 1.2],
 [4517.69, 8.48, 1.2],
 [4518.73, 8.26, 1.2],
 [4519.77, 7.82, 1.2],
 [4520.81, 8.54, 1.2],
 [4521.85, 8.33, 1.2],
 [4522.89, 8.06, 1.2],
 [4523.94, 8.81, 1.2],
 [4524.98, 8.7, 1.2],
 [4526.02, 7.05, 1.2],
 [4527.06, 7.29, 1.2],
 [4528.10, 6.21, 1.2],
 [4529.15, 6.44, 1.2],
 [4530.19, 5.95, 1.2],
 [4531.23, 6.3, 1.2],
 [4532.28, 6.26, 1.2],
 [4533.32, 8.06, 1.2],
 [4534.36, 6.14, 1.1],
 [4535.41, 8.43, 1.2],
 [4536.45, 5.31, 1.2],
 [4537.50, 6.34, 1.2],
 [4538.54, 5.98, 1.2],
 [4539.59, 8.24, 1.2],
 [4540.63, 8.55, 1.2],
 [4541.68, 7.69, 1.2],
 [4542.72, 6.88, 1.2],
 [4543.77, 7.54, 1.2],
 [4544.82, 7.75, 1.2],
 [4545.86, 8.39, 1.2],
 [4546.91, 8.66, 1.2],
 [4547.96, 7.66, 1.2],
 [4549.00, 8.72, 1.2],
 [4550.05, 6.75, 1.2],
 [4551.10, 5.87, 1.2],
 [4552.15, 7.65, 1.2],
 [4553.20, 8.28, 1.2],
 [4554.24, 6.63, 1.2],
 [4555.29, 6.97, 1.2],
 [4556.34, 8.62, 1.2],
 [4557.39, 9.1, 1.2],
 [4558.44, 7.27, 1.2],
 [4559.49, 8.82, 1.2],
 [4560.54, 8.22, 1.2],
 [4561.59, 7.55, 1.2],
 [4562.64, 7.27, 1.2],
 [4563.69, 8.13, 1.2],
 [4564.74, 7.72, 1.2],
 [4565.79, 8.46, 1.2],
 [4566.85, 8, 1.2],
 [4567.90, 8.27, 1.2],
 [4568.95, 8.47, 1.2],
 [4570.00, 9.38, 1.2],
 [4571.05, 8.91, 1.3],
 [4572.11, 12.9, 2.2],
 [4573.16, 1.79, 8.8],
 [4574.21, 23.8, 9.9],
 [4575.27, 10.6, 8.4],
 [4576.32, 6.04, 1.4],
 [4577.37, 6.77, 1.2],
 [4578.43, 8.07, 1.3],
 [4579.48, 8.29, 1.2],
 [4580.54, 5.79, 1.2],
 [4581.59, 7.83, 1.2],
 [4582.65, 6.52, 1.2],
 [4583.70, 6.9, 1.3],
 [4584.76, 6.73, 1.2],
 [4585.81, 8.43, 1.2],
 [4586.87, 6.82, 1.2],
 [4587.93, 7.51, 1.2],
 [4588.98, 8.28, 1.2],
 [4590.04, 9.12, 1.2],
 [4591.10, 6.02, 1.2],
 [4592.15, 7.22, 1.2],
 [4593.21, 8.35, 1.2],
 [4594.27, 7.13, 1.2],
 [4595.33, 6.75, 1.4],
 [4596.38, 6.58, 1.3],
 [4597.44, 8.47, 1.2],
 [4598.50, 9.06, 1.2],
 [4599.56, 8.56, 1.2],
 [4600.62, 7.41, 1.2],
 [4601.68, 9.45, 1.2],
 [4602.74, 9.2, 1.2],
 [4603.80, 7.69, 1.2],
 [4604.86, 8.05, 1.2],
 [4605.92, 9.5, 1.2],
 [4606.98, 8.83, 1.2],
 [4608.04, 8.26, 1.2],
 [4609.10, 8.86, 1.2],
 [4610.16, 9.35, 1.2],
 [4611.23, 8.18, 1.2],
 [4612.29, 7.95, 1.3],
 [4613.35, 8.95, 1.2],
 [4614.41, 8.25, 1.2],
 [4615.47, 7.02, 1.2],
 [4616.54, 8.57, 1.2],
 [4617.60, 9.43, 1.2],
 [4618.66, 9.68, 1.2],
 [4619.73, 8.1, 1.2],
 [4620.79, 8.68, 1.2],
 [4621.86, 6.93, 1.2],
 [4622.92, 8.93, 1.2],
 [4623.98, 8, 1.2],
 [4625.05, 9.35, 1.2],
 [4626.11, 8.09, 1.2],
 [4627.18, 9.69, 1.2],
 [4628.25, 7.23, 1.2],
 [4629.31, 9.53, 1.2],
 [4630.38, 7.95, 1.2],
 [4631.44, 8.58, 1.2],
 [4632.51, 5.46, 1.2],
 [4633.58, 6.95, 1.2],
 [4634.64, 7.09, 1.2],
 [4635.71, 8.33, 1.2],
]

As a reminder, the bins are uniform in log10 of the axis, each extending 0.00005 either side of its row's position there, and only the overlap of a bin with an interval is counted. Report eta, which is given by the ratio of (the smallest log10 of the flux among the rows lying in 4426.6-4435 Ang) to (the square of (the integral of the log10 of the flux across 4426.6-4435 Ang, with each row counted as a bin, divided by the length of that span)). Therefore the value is 1.05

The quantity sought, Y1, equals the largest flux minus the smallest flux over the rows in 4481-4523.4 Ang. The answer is 5.1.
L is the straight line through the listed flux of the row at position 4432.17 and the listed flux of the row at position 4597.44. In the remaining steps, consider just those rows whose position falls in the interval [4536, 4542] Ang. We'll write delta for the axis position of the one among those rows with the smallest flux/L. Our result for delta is 4536.45 Ang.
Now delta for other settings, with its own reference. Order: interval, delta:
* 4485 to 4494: 4492.79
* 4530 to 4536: 4530.19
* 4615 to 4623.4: 4621.86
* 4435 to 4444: 4436.25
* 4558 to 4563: 4562.64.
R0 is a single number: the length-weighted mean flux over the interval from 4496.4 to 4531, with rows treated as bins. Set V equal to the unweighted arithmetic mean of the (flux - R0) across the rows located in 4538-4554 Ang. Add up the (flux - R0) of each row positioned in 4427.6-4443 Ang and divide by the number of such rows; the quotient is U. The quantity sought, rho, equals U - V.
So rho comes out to -0.4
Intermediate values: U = -1.0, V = -0.6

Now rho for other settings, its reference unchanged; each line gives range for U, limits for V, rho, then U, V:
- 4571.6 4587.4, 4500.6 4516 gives -0.5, 0.2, 0.7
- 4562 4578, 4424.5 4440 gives 2.3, 0.8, -1.5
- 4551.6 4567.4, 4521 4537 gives 0.8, -0.3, -1.1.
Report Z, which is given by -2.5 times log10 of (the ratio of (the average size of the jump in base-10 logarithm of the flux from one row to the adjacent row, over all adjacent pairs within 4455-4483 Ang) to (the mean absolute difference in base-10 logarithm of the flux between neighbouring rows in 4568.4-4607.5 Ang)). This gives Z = 0.49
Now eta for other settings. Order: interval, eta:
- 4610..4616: 1.01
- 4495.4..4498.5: 1.07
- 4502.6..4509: 1.00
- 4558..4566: 1.07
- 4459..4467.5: 0.94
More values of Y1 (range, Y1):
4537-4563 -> 3.2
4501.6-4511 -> 2.9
